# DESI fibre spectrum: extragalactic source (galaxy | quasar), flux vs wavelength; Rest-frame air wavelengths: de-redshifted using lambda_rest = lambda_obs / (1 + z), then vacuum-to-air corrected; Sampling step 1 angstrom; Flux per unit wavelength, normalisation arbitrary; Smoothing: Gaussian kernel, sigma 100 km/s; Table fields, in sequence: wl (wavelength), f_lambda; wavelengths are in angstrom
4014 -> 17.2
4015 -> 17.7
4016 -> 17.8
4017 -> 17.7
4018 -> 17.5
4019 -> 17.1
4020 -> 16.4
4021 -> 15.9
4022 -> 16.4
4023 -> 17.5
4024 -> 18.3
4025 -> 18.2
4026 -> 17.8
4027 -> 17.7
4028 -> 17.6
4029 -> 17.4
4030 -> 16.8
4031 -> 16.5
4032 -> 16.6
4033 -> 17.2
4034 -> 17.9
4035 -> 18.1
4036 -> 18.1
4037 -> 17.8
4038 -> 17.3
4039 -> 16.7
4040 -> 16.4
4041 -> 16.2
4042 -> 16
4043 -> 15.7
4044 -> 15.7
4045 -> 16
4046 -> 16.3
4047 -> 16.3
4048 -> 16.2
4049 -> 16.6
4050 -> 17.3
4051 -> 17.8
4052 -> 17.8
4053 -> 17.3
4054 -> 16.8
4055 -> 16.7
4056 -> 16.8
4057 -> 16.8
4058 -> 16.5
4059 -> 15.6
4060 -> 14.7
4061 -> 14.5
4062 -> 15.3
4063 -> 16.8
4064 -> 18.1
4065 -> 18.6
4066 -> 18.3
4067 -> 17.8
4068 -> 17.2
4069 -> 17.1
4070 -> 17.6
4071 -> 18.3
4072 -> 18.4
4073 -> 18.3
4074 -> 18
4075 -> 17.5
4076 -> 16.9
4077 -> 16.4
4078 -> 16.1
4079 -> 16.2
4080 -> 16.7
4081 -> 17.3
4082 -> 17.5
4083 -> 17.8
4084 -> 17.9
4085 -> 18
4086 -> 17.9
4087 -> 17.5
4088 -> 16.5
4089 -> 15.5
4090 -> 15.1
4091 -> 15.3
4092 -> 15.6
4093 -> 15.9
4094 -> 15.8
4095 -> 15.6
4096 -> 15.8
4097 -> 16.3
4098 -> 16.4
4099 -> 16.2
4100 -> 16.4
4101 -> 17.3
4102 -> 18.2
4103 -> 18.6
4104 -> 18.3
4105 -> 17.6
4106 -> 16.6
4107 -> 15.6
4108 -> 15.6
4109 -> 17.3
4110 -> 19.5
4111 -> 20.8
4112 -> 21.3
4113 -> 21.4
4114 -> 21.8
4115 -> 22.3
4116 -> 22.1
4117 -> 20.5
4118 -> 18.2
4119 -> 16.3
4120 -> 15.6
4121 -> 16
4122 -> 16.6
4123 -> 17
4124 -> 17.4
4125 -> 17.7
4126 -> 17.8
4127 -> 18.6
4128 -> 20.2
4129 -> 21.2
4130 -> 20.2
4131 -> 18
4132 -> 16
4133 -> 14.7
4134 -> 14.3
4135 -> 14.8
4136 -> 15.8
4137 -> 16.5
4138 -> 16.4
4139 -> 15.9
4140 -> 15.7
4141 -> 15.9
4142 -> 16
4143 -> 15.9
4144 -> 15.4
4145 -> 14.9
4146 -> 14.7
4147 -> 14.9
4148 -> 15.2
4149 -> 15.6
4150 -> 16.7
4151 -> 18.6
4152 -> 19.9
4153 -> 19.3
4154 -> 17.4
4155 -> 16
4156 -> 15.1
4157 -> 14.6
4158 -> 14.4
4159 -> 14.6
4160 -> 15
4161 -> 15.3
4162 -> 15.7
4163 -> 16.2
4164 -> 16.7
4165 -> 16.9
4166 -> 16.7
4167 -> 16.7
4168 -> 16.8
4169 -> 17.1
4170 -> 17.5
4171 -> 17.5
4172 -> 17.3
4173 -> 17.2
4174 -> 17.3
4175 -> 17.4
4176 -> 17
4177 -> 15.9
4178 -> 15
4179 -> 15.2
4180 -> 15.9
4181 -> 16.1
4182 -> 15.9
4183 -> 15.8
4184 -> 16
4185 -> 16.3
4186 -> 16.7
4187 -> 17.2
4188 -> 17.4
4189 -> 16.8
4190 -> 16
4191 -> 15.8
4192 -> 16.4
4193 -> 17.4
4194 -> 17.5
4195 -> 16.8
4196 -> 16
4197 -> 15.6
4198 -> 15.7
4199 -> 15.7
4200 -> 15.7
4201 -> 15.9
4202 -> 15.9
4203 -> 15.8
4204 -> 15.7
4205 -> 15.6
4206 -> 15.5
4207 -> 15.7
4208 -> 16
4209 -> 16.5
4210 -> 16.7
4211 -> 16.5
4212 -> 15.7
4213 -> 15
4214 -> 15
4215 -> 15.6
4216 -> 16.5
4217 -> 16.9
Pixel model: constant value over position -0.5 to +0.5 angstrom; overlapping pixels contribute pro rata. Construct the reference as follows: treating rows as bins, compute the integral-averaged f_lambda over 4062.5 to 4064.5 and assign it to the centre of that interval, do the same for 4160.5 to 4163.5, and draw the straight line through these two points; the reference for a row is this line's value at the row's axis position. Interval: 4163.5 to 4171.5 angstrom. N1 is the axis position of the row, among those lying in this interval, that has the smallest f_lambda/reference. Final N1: 4164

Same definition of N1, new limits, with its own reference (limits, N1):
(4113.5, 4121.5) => 4120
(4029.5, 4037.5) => 4031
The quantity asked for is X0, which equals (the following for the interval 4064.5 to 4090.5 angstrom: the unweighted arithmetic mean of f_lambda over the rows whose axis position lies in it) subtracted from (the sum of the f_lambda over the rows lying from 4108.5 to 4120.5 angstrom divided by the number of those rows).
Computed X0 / 2.4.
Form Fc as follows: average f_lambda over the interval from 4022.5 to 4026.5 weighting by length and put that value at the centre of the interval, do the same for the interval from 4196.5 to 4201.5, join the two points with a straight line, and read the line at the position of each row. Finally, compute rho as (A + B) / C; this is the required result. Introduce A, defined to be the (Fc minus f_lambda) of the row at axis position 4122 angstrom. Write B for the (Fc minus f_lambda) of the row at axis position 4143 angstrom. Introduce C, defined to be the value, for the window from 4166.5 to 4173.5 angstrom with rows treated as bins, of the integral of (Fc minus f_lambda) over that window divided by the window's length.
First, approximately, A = 0.1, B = 0.54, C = -1.1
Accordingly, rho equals -1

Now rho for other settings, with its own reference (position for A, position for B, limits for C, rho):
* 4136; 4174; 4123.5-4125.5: 1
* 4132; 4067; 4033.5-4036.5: -1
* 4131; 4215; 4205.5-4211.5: 3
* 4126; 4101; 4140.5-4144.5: -2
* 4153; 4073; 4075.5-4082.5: -8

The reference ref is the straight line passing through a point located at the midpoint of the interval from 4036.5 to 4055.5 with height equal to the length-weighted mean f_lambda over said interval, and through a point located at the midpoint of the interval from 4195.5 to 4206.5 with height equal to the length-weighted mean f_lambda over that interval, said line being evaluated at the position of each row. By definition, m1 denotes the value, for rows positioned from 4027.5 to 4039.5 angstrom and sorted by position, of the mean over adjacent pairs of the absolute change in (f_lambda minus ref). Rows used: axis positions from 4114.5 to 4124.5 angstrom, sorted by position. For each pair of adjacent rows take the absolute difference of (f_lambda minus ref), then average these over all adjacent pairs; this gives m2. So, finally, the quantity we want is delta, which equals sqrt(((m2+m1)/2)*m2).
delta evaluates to 0.79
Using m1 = 0.37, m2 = 0.94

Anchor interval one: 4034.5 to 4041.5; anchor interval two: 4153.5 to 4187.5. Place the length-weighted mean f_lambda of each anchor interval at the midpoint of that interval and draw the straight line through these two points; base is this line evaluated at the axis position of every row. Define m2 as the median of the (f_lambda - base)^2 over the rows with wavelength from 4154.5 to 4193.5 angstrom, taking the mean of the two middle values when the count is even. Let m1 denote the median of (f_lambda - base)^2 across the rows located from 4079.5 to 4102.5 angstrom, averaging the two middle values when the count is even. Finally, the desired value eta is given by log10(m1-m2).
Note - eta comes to -0.43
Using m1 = 0.8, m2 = 0.48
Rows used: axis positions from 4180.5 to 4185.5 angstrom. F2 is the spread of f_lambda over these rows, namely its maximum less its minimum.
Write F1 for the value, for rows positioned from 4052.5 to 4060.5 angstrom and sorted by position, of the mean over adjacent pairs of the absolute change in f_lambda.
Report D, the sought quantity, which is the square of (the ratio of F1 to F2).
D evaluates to 0.64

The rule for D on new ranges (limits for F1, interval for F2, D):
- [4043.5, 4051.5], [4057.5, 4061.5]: 0.03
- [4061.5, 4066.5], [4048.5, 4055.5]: 0.56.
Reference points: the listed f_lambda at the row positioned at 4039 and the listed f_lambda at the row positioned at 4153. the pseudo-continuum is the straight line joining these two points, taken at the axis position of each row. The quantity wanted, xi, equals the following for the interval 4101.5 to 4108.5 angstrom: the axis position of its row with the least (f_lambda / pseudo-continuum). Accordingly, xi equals 4108 angstrom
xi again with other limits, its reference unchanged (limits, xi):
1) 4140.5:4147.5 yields 4146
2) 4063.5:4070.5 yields 4069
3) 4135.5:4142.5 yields 4140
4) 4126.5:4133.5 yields 4133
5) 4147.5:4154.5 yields 4148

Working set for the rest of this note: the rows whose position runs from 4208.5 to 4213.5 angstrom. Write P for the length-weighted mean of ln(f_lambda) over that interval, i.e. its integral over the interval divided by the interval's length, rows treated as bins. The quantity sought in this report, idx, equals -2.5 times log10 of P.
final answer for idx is -1.11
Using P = 2.78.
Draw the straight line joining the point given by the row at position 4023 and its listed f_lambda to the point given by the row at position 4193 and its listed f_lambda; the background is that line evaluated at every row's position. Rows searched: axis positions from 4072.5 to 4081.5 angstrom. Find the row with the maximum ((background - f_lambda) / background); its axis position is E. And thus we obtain 4078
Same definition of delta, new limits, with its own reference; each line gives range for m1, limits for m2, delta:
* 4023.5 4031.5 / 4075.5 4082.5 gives 0.34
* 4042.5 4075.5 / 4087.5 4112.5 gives 0.56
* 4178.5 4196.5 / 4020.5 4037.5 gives 0.40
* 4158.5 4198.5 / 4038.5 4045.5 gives 0.25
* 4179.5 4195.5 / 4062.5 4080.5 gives 0.43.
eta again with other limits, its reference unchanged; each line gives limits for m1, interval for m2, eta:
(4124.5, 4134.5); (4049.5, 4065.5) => 0.52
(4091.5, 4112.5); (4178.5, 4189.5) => -0.04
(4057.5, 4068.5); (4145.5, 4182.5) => -0.22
